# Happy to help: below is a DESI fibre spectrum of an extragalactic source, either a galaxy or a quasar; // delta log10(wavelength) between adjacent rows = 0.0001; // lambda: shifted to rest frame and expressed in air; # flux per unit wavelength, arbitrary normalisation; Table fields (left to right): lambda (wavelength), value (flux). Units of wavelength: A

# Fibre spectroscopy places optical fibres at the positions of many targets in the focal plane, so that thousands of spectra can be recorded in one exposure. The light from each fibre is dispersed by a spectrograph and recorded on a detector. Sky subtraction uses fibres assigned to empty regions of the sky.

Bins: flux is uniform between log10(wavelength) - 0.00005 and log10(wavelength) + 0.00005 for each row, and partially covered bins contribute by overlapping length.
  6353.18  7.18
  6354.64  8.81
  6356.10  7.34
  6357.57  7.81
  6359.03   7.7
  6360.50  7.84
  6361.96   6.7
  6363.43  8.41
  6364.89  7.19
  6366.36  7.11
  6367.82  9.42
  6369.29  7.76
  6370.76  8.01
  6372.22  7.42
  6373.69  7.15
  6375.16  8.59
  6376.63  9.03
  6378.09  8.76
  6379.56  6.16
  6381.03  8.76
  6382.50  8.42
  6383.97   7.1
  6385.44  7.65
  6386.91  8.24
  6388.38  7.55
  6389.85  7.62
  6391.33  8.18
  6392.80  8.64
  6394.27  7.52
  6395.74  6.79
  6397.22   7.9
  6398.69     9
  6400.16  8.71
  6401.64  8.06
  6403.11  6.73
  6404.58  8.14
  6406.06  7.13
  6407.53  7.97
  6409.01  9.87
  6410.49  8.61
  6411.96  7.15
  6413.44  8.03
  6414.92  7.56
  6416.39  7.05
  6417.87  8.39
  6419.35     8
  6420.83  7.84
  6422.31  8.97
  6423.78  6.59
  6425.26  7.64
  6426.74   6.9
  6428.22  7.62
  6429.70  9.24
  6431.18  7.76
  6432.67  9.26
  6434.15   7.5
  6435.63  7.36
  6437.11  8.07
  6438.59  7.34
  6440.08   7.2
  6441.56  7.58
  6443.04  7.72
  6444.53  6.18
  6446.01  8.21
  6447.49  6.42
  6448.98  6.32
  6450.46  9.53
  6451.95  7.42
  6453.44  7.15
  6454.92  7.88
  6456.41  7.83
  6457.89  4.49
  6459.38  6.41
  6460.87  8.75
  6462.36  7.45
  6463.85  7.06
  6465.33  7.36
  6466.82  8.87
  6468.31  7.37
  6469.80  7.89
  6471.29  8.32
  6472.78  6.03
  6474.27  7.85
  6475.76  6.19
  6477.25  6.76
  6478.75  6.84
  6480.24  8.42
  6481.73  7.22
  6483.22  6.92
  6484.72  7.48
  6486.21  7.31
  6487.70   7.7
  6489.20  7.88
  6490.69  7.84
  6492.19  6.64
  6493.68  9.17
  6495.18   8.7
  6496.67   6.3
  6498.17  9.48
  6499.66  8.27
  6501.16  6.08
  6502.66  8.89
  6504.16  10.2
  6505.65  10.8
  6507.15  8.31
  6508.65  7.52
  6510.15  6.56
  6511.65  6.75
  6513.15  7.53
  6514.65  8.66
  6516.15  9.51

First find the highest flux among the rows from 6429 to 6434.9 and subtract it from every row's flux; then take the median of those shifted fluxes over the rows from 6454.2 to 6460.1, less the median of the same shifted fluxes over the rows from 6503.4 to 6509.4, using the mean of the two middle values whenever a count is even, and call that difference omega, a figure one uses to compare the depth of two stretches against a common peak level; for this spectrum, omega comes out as -2.1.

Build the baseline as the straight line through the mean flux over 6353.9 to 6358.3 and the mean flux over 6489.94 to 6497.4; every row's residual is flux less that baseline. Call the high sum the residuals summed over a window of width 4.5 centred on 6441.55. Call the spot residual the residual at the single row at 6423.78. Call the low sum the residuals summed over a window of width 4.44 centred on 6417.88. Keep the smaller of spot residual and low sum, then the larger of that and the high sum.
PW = -1.0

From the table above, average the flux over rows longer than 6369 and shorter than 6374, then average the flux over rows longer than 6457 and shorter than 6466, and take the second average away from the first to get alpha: 0.67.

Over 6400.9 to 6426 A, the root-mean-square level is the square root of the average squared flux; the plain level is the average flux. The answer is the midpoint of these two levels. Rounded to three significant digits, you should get 7.89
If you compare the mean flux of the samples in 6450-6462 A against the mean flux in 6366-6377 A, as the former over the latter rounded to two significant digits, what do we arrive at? 0.92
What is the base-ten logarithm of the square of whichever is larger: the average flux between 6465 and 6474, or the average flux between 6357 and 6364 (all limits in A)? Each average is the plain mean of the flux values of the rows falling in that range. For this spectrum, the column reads 1.77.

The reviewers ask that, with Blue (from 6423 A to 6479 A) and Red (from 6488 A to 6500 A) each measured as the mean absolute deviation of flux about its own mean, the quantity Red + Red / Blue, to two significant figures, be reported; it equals 2.1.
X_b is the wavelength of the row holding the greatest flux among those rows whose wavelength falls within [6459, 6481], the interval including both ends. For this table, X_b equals 6466.82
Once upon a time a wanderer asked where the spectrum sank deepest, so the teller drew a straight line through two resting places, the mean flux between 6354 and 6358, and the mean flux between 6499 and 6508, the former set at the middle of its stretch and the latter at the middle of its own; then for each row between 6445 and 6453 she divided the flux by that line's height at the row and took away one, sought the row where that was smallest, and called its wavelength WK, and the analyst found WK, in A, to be 6448.98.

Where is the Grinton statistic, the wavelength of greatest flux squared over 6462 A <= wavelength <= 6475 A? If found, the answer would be 6466.82 A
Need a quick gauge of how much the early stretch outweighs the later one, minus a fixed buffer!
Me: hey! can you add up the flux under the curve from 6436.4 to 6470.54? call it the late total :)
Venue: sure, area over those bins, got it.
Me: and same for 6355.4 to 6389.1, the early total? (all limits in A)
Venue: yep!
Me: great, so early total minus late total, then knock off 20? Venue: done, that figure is -9.1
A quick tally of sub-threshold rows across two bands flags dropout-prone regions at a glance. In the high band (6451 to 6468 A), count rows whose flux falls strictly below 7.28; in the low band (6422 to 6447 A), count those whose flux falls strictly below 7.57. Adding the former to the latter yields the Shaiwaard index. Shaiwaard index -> 11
